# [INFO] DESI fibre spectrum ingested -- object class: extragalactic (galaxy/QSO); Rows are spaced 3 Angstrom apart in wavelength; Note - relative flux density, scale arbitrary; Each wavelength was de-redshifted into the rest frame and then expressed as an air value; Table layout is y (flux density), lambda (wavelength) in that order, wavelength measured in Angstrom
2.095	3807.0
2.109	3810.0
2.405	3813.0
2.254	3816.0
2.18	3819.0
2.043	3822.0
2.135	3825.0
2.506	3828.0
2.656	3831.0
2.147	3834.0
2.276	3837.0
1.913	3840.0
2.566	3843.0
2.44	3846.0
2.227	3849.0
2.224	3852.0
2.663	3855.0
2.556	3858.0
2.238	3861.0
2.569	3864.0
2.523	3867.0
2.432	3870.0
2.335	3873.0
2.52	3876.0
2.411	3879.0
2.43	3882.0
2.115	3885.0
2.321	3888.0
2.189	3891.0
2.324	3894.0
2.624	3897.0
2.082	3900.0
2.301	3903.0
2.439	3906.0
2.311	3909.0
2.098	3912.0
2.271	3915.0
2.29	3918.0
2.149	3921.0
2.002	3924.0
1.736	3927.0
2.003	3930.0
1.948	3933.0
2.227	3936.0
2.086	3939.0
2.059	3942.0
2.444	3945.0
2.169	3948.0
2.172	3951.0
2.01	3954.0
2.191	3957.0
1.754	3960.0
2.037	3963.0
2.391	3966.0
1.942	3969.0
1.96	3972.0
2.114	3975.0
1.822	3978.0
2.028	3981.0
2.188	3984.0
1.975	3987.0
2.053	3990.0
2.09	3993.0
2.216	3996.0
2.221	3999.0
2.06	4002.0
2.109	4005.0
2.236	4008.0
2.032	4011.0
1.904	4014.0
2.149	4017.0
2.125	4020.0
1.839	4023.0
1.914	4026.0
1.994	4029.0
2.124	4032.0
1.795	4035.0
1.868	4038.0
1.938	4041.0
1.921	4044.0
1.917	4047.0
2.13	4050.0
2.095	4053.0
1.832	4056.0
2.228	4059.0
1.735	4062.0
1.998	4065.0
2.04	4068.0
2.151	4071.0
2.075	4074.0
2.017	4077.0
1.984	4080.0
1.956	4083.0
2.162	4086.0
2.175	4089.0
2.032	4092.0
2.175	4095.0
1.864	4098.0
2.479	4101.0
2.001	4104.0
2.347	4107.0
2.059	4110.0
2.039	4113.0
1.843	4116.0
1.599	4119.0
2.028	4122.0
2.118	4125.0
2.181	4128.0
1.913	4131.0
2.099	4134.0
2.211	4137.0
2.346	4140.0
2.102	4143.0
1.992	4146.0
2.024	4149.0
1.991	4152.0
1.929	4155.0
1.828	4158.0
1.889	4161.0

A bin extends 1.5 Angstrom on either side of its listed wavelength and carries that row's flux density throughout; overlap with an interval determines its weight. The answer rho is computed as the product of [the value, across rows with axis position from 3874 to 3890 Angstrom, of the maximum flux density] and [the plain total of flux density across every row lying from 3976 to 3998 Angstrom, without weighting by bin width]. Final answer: 36.2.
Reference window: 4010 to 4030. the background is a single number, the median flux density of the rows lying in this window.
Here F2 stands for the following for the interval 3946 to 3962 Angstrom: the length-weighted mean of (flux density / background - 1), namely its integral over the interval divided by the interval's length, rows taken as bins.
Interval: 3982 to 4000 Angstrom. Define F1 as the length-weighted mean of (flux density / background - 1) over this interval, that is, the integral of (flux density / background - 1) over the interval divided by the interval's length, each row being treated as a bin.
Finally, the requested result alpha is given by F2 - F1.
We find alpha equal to -0.02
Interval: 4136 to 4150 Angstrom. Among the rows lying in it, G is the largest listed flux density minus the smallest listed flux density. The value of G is 0.35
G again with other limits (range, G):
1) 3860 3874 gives 0.33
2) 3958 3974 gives 0.64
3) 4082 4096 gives 0.22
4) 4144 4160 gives 0.20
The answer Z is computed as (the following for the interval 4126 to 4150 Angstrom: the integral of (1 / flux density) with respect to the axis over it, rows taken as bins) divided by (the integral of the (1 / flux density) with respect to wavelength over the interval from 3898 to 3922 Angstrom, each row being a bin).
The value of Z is 1.07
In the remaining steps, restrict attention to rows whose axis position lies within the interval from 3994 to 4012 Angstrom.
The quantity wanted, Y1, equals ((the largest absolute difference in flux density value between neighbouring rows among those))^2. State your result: 0.04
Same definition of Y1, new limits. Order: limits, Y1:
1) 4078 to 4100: 0.10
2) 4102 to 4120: 0.12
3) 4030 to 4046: 0.11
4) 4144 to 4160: 0.01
